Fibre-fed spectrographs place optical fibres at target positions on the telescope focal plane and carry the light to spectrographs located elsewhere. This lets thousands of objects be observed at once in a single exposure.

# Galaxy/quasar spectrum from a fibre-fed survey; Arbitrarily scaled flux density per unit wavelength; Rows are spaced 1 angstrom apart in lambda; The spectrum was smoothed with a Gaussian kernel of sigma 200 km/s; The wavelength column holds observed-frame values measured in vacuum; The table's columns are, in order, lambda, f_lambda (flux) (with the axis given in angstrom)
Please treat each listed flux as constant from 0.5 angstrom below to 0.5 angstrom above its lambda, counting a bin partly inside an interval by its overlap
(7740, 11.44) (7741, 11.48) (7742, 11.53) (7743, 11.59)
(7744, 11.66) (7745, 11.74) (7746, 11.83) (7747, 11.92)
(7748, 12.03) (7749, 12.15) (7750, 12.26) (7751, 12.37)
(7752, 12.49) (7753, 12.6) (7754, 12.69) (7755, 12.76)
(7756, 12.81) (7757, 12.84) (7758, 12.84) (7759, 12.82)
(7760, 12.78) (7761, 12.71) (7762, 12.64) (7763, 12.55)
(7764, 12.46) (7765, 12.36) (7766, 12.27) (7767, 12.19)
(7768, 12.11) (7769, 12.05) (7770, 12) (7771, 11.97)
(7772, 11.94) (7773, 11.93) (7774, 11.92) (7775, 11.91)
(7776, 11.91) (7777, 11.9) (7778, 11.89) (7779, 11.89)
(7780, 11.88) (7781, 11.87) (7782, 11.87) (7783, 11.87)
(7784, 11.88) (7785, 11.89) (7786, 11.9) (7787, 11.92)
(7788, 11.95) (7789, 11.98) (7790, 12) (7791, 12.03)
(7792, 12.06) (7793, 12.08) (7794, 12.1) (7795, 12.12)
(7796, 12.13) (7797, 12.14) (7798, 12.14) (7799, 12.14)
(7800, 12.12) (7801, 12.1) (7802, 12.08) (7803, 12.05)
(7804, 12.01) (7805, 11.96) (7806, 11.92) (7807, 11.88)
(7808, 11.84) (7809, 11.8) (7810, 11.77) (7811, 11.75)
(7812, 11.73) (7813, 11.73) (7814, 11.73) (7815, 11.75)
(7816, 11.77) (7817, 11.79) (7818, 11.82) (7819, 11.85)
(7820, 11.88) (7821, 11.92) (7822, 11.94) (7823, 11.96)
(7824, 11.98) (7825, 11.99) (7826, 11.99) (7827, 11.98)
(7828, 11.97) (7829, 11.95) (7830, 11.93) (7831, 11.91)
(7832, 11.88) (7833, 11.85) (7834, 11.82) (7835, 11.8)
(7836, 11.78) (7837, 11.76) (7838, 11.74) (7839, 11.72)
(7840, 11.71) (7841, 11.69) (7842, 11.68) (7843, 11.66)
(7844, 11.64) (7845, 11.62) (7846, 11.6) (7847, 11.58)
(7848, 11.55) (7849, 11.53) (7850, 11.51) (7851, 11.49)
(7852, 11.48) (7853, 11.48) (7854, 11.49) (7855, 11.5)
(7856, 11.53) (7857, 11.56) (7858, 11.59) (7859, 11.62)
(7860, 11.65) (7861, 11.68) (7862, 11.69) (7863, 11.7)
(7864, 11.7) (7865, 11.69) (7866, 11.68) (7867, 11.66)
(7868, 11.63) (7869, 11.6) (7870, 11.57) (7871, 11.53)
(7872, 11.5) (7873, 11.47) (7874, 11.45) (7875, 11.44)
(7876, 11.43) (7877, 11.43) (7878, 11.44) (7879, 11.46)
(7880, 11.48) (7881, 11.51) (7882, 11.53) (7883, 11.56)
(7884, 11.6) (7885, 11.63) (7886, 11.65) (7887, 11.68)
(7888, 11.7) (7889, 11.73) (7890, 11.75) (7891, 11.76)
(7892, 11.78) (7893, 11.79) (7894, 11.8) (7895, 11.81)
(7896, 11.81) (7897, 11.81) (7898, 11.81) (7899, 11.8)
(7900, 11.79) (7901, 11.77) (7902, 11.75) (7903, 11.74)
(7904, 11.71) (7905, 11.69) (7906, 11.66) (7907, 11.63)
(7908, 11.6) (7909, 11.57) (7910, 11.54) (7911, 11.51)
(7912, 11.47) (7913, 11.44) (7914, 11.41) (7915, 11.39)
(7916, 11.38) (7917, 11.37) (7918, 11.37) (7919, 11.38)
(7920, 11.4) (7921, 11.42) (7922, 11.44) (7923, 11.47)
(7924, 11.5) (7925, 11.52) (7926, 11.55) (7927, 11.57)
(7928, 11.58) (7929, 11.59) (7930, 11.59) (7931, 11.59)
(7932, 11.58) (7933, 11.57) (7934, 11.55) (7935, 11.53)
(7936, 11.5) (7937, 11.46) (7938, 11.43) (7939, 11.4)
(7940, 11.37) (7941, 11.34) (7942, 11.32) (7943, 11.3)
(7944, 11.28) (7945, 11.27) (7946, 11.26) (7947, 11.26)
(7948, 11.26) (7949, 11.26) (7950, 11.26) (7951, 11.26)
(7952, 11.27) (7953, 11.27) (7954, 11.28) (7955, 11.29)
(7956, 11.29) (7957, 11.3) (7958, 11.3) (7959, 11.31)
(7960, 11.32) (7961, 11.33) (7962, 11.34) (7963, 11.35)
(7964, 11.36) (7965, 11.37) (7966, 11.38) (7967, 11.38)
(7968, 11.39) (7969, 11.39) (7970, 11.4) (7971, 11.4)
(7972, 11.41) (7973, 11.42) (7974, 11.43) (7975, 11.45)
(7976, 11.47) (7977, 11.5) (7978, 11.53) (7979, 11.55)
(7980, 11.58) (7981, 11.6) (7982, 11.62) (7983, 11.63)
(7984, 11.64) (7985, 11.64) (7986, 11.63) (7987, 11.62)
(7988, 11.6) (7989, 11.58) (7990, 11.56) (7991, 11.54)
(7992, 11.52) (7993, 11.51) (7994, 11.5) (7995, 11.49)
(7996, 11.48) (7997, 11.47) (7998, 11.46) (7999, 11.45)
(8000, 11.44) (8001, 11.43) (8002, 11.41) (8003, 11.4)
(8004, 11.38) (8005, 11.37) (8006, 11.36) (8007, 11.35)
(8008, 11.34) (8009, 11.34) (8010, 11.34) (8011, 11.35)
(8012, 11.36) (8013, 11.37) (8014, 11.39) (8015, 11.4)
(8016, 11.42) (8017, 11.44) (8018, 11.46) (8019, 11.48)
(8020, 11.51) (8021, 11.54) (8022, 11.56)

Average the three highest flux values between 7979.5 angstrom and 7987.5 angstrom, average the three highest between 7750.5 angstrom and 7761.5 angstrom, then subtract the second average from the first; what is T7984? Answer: -1.20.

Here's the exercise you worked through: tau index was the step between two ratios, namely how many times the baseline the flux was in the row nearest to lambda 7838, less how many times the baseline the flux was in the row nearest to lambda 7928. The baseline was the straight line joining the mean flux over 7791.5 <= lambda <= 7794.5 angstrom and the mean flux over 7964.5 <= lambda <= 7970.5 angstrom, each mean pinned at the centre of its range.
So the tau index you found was -0.017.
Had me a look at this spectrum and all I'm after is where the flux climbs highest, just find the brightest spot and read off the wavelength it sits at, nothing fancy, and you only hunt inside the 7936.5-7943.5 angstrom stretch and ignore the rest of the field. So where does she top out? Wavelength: 7937 angstrom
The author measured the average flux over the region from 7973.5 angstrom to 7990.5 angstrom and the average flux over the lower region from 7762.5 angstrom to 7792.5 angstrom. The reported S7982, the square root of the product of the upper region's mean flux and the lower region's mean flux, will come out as 11.8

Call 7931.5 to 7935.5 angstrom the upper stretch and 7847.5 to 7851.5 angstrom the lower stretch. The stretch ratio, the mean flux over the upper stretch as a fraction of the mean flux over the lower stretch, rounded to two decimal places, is 1.00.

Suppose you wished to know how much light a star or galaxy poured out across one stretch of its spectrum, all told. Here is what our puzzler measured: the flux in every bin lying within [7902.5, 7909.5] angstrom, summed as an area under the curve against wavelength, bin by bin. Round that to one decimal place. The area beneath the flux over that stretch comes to 81.6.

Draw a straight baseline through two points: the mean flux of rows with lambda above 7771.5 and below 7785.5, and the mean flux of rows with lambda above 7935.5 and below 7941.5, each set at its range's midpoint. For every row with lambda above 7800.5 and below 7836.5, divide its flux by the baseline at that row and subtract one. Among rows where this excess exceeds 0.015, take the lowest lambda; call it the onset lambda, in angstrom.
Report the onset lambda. 7801 angstrom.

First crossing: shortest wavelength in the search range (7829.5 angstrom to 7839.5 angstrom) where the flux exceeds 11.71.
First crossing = 7830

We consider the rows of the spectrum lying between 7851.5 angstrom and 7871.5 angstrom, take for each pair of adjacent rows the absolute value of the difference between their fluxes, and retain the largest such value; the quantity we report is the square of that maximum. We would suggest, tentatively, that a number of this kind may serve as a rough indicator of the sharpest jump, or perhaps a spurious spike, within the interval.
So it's 0.0016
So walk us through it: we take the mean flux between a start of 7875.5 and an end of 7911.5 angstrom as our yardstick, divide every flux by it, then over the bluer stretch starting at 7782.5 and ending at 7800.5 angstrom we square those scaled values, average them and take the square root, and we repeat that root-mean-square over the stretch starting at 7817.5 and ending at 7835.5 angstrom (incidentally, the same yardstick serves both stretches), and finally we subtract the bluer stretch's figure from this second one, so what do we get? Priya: -0.010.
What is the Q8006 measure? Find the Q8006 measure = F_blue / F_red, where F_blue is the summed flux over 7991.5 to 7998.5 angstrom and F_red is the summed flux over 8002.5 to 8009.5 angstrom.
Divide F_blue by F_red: 1.01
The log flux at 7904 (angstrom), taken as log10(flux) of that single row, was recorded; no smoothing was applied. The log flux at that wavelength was 1.07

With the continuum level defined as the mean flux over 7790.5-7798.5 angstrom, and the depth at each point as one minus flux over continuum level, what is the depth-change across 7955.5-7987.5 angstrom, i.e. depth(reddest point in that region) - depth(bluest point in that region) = -0.027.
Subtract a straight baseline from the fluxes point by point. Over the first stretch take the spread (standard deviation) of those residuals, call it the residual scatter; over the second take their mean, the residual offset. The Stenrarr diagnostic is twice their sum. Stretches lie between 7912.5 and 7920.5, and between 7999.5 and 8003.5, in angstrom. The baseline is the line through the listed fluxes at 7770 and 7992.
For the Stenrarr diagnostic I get -0.12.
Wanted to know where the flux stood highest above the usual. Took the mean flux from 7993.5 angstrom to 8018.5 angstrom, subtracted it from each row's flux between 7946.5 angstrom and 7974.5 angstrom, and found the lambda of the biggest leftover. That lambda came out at 7974 angstrom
